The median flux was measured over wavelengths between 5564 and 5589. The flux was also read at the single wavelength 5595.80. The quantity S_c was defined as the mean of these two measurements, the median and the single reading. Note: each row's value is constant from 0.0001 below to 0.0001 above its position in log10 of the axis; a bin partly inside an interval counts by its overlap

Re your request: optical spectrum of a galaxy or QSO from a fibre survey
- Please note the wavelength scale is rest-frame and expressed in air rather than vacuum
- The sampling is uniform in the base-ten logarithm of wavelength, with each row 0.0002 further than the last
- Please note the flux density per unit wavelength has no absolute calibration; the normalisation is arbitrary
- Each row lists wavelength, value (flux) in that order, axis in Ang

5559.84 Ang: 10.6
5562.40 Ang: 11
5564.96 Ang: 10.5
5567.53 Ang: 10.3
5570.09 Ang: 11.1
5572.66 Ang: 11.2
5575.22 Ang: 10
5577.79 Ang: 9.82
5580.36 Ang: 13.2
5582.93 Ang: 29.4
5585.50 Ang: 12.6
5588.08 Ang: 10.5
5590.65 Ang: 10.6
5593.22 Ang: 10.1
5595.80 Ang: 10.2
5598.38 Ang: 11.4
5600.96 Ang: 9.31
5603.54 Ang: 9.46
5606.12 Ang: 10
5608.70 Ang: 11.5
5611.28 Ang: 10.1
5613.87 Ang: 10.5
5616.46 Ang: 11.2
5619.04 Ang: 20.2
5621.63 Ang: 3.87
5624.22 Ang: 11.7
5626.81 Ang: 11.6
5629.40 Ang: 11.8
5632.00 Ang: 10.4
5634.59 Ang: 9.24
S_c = 10.5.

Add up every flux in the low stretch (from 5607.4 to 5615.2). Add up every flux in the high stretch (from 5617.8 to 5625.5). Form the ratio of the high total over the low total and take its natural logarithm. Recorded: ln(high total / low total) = 0.11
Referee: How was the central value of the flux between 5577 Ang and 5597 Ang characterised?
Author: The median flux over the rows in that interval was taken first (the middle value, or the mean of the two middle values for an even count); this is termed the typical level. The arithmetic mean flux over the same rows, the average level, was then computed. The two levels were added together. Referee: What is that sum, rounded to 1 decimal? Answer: 23.9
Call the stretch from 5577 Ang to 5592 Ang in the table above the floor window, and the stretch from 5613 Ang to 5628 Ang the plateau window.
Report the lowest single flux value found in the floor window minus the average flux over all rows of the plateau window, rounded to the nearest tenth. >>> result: -1.7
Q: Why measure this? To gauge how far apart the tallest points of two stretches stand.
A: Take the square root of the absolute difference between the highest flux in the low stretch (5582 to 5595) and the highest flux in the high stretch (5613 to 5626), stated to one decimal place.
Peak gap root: 3.0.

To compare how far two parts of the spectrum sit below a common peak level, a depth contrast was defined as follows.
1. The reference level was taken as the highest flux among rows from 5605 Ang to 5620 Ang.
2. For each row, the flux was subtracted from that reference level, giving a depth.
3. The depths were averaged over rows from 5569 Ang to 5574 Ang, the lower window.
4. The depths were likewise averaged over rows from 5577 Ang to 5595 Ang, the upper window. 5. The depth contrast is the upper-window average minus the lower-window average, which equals -2.6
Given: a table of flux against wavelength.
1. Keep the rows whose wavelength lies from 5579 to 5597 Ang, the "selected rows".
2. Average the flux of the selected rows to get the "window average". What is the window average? 13.8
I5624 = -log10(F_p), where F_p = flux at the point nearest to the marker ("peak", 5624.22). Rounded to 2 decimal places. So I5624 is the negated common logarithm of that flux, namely -1.07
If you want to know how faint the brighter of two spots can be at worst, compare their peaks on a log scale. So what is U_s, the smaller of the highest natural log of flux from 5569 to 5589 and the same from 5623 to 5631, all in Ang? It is 2.47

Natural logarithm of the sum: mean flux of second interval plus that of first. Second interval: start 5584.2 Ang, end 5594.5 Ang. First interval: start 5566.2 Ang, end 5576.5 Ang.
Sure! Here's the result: 3.07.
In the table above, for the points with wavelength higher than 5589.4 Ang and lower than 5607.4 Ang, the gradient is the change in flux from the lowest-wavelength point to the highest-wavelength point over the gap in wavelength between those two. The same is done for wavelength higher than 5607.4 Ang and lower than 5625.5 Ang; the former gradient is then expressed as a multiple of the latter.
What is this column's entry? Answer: -3.0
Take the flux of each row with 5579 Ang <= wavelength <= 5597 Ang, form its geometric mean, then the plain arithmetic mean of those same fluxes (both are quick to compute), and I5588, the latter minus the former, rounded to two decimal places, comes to 1.01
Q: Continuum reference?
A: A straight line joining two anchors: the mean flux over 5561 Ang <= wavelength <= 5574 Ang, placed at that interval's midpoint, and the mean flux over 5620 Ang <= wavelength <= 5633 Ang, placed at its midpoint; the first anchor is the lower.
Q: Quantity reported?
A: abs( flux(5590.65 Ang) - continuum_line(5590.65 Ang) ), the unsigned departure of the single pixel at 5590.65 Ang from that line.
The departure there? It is 0.1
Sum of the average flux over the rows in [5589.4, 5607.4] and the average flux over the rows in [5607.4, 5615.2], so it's 21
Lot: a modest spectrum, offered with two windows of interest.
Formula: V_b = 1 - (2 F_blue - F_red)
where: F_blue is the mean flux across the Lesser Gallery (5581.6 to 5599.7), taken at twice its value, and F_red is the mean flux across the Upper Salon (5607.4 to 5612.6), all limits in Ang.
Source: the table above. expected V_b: -15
